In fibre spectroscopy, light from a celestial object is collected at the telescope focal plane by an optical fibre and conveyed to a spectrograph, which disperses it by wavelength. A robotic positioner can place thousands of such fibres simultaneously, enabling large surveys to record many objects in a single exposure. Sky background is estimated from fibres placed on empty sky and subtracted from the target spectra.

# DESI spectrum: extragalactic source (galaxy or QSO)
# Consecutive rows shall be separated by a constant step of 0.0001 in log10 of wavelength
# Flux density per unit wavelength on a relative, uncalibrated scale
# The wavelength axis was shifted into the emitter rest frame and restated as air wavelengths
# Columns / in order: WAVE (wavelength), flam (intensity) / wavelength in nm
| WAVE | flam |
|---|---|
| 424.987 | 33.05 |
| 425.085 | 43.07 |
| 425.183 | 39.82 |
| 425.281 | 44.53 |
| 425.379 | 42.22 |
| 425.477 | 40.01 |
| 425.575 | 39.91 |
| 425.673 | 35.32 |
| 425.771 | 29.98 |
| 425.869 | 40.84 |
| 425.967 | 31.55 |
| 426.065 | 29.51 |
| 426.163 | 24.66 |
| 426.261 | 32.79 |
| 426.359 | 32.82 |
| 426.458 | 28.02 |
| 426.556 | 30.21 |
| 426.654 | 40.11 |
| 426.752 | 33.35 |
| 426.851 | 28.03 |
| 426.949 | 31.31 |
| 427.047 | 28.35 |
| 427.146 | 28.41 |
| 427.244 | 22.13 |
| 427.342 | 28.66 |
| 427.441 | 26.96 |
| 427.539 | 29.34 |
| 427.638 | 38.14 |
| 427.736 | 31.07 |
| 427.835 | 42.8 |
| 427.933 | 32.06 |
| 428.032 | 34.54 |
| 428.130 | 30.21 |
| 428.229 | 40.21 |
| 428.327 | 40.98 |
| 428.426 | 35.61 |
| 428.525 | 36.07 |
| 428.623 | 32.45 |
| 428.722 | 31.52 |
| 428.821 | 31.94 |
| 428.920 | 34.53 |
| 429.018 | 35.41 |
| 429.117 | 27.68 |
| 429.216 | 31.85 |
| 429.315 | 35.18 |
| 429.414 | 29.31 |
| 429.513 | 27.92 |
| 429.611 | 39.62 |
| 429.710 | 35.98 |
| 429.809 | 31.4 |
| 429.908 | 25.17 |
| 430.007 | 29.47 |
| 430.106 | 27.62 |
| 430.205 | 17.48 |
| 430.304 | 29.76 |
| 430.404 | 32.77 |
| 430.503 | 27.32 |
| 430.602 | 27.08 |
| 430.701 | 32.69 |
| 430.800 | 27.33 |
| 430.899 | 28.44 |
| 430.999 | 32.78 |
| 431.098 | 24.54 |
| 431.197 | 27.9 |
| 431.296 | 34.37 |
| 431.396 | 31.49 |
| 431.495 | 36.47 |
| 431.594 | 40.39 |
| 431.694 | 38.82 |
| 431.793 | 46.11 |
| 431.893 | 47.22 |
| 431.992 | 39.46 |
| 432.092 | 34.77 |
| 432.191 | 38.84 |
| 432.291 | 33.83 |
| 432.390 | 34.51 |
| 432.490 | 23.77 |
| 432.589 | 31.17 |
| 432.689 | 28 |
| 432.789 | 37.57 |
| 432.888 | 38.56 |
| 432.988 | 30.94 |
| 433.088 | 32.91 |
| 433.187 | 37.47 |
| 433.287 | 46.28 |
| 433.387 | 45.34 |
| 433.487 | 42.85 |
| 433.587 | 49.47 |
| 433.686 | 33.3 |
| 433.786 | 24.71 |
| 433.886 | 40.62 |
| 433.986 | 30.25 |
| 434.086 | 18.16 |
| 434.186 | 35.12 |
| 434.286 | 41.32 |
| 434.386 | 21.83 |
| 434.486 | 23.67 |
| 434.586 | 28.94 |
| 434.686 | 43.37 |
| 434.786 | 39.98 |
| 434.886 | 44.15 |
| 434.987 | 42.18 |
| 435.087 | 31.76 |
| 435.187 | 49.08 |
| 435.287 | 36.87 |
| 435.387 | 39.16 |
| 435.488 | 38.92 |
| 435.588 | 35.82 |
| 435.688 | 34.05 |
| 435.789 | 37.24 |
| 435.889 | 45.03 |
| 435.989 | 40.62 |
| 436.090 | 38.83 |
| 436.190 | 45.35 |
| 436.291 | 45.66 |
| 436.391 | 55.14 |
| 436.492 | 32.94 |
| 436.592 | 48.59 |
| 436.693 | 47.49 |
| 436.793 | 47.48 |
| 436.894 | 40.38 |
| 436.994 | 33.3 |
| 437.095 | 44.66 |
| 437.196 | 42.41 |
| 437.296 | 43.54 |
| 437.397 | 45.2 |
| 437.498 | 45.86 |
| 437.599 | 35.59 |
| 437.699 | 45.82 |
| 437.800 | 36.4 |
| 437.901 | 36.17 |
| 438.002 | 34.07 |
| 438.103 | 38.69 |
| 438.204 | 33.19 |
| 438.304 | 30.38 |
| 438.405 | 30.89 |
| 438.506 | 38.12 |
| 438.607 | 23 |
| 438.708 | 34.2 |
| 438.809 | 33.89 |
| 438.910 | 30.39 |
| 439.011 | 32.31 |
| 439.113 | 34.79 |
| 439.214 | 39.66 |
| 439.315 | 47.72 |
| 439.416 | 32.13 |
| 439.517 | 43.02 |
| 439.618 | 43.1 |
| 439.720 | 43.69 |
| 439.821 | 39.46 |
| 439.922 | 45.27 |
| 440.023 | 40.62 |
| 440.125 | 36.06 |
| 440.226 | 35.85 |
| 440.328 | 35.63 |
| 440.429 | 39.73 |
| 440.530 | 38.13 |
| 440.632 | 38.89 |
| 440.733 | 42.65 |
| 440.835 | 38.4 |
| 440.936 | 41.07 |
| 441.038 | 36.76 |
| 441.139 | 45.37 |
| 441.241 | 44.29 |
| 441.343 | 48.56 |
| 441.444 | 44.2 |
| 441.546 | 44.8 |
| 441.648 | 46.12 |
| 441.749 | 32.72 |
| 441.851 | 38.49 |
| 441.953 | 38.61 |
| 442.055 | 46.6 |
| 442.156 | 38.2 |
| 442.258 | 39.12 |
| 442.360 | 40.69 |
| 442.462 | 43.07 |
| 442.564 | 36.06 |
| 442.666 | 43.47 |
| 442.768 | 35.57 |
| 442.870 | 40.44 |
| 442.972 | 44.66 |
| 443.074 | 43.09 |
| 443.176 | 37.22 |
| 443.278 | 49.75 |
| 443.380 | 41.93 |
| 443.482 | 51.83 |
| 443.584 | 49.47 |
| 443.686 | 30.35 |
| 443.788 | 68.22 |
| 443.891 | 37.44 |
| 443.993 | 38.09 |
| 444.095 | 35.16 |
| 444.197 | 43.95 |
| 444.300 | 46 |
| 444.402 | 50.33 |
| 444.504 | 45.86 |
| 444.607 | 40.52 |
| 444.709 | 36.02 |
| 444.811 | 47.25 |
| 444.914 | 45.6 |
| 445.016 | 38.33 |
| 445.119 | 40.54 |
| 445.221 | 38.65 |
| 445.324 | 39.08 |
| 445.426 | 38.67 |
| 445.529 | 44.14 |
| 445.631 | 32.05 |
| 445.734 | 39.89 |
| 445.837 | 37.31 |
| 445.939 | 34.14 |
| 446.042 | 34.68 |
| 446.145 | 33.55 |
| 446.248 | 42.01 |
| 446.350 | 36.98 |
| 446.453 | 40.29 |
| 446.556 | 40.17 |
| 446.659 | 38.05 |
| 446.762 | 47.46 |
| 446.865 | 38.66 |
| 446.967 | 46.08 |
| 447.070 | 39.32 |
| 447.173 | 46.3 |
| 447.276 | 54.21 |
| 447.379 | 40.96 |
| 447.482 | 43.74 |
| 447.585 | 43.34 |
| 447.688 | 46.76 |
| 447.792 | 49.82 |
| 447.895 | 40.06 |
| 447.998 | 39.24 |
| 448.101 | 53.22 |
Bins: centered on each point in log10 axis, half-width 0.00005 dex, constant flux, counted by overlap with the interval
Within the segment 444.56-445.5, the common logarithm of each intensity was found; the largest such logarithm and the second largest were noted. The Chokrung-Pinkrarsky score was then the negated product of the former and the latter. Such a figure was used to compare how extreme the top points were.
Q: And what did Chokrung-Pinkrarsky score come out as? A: -2.78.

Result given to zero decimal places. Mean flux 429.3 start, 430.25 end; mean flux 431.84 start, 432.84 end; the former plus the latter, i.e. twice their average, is 65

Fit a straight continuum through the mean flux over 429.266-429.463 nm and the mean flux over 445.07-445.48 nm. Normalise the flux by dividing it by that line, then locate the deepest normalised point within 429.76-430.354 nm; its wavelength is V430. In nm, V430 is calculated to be 430.205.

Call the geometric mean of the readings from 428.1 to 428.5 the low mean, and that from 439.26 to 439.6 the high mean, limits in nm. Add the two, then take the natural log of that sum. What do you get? 4.34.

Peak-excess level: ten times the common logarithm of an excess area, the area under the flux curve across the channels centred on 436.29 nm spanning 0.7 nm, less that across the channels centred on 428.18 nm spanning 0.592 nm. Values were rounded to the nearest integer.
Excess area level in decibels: 10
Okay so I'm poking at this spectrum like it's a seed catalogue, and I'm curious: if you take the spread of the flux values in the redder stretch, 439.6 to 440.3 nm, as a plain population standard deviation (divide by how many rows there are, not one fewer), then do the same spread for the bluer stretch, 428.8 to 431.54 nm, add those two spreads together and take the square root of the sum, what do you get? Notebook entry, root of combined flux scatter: 2.80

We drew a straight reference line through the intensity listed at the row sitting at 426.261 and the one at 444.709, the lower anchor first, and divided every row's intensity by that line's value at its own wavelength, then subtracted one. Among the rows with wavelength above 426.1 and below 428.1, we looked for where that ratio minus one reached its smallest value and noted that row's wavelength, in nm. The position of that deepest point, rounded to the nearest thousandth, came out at 427.244 nm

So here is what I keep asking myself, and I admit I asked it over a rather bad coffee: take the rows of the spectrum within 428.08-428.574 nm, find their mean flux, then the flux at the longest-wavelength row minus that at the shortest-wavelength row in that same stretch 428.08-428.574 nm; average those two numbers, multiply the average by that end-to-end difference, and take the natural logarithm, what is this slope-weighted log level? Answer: 4.82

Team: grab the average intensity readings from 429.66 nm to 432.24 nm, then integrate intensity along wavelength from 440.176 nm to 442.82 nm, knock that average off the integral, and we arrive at 74.5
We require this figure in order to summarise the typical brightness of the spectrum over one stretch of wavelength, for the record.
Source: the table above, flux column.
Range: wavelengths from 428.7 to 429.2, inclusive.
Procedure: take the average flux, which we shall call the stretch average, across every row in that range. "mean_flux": 32.2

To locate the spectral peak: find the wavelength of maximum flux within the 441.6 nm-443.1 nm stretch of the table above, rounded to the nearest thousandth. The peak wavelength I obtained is 442.055 nm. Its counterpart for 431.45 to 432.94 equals 431.893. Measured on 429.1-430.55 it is 429.611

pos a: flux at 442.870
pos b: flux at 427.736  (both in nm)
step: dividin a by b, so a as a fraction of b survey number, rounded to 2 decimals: 1.30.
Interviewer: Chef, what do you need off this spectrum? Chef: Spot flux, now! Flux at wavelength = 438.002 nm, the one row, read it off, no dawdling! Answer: 34.07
